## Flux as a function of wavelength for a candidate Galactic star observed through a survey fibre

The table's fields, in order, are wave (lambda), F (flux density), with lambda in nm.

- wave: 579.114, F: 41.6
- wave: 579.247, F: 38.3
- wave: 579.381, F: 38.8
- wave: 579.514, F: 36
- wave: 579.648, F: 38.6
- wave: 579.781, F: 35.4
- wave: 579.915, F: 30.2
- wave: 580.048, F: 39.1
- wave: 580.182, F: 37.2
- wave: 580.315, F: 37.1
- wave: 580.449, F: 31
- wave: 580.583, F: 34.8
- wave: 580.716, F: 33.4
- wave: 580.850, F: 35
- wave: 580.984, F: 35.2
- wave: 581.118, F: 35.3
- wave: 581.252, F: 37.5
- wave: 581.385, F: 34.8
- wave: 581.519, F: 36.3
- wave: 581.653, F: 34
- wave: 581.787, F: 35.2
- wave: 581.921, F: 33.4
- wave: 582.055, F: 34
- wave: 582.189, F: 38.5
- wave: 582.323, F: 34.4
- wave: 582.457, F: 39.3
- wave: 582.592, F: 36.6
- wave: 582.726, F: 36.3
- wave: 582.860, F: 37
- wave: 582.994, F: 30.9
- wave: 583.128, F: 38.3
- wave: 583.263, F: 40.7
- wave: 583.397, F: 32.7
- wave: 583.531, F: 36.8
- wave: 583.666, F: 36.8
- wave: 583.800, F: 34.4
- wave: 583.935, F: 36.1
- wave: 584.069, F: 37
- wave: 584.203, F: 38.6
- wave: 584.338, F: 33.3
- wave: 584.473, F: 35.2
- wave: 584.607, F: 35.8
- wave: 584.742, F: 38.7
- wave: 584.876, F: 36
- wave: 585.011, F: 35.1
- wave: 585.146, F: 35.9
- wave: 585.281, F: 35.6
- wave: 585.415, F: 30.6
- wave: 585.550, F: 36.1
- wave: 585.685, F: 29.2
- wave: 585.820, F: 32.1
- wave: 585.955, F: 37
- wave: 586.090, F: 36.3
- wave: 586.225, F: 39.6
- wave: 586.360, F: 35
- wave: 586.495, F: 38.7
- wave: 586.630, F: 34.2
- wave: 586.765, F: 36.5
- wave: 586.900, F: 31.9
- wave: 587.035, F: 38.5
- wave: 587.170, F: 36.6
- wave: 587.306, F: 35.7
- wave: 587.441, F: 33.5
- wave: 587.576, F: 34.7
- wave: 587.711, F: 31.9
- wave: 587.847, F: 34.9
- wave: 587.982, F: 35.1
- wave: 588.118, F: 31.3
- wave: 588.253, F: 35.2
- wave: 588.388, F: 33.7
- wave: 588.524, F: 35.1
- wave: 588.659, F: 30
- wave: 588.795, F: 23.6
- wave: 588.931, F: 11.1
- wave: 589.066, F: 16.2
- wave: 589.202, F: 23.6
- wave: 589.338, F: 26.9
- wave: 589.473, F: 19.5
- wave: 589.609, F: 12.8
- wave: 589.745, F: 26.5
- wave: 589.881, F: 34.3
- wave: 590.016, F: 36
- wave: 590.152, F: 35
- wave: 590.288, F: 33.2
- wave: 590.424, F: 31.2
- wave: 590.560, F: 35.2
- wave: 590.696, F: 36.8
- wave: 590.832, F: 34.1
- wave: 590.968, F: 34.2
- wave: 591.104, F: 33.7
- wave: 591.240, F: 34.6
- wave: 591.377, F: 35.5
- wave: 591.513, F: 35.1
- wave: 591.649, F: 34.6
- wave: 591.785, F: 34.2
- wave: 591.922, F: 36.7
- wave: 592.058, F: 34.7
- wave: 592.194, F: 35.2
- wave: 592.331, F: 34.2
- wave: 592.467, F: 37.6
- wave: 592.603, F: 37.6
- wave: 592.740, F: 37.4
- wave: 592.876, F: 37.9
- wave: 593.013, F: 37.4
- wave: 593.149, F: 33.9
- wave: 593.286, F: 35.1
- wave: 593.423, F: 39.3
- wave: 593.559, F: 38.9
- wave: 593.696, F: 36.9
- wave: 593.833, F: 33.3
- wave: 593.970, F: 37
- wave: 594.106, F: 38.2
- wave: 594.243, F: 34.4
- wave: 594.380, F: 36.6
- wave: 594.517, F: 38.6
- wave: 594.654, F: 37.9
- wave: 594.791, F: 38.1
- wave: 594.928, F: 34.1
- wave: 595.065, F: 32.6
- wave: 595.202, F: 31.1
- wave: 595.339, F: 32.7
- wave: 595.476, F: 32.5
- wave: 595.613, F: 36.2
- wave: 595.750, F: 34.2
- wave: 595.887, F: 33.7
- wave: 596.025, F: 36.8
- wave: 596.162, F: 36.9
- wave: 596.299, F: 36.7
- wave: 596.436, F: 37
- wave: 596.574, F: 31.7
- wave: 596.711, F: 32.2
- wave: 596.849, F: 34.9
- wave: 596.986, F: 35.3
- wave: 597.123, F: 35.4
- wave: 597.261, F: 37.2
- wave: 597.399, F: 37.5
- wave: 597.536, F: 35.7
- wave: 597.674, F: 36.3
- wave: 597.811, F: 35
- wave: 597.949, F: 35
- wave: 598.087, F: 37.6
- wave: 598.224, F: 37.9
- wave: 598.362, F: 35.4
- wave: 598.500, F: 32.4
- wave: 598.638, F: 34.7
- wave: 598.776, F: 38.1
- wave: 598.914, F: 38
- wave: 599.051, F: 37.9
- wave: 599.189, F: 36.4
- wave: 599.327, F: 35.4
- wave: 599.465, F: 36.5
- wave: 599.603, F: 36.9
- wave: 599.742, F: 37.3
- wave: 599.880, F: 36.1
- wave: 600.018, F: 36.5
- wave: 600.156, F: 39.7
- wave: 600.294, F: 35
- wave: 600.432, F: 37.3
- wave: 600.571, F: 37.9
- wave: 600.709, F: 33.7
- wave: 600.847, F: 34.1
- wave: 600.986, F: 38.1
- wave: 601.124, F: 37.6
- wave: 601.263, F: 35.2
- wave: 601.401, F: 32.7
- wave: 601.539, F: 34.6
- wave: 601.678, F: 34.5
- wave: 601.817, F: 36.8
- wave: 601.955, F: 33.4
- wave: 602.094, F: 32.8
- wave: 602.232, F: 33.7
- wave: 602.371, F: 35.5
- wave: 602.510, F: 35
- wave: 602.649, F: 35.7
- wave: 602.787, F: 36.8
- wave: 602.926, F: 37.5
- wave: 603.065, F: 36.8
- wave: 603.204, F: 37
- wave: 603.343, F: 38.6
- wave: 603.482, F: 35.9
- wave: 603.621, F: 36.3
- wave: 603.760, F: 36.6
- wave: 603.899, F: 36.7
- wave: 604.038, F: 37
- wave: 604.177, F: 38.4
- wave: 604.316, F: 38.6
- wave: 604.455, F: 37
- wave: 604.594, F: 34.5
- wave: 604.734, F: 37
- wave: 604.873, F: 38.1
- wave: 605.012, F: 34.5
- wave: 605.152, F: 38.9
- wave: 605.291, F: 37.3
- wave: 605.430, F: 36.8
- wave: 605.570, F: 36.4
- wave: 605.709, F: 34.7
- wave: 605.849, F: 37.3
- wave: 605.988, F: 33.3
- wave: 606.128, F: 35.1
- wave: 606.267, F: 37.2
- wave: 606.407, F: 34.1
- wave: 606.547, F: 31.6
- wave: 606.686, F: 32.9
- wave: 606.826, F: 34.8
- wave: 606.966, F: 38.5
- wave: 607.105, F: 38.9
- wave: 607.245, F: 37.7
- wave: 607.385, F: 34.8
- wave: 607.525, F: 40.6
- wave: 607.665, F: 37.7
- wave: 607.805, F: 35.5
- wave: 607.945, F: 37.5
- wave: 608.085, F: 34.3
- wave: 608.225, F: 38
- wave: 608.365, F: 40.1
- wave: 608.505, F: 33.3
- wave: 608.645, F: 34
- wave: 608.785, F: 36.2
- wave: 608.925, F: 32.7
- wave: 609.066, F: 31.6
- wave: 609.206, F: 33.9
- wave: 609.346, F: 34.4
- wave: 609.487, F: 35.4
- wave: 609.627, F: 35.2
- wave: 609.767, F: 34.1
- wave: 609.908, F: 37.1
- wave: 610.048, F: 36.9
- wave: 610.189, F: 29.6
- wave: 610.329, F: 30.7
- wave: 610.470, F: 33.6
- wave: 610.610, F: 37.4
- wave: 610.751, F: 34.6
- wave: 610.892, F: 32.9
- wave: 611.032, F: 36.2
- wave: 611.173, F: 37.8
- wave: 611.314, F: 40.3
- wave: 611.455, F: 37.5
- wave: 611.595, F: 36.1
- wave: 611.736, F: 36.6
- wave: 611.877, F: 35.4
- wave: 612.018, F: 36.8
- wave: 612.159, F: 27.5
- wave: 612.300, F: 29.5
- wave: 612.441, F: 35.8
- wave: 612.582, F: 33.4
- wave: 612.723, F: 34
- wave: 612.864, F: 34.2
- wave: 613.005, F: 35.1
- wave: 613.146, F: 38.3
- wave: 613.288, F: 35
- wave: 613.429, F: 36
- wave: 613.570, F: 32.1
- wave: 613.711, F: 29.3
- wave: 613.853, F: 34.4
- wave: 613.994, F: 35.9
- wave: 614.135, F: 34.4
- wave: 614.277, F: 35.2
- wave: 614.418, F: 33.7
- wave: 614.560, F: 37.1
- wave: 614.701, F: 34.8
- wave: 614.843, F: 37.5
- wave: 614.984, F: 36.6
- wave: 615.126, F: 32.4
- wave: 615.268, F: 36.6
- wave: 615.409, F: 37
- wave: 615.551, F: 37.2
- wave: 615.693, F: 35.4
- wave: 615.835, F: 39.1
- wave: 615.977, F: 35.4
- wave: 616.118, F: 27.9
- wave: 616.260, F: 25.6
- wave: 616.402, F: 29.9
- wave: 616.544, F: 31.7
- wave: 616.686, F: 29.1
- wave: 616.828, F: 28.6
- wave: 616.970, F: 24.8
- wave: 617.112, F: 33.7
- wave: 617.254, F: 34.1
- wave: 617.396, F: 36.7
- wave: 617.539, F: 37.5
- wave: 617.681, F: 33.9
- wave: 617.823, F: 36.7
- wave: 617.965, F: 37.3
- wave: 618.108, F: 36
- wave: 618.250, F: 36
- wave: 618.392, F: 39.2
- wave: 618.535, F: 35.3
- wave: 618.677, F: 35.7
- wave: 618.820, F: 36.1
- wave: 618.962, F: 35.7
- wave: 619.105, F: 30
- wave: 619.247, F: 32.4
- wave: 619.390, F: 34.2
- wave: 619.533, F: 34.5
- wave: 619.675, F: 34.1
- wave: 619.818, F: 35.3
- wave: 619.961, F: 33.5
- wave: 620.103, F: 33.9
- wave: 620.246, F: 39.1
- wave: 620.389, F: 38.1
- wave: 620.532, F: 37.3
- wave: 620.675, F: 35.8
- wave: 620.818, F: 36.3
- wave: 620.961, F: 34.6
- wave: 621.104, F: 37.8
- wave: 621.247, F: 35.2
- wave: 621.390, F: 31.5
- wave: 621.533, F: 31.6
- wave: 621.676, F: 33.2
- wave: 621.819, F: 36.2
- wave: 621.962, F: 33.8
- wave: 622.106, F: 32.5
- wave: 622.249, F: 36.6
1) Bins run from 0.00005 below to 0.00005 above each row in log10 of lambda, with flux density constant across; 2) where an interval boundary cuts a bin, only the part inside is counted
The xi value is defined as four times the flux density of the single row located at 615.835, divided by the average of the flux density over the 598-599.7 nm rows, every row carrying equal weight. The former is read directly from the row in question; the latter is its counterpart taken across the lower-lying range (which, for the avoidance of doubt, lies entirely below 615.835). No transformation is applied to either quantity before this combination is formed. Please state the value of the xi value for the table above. 4.29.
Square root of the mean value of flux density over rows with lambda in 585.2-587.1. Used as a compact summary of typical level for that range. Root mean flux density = 5.92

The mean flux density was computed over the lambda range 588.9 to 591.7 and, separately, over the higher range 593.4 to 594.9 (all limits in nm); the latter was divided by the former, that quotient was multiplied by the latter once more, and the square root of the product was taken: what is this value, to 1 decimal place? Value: 6.8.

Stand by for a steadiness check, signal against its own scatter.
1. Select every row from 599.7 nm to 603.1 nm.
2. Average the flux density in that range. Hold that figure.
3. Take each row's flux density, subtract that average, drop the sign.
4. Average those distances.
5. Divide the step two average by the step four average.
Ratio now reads 23.4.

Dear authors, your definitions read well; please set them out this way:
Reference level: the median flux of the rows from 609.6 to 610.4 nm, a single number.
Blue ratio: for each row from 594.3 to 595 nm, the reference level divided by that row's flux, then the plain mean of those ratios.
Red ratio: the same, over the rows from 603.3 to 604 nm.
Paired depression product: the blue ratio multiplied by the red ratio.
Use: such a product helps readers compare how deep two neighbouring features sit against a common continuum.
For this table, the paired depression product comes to 0.88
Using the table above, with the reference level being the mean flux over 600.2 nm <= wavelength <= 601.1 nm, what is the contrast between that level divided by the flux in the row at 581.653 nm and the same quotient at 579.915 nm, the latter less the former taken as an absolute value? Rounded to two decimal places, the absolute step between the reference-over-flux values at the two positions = 0.13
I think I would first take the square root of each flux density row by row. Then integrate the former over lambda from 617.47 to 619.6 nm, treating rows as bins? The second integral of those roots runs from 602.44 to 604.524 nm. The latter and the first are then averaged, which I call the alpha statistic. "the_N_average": 12.7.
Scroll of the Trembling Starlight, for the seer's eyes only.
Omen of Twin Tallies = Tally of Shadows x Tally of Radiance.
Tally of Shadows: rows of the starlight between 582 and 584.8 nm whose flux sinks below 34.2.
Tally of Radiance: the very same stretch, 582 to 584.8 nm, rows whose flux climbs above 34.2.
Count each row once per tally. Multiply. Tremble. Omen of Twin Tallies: 68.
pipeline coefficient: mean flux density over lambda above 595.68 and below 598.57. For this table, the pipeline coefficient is 35.47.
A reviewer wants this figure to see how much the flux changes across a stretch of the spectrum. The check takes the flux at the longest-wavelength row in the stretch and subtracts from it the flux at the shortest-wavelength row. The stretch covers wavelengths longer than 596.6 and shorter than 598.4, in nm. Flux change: 3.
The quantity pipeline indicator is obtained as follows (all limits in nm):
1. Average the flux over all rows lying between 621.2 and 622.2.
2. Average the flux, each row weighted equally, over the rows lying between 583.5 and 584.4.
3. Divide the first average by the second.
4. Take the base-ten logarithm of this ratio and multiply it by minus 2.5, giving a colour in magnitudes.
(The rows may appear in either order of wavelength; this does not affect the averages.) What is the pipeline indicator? 0.08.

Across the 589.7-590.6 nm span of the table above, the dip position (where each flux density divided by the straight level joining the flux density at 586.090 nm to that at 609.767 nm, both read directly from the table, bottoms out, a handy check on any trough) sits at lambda 589.745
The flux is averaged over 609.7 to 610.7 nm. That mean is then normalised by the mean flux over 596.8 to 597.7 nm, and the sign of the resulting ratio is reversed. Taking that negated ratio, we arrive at -0.95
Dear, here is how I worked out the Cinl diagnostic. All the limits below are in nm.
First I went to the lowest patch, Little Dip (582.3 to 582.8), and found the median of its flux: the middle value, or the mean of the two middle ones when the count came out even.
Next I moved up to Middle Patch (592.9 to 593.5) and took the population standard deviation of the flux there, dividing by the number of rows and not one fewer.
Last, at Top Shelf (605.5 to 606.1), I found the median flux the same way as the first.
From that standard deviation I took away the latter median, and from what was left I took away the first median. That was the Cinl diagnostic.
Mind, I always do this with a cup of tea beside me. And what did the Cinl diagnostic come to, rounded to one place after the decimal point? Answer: -69.9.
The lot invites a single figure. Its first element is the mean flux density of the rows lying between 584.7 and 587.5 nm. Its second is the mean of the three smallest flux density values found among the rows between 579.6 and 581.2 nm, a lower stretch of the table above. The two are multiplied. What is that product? 1115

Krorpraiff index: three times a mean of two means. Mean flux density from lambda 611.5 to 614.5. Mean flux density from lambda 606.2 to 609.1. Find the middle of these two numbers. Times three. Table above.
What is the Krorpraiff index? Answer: 105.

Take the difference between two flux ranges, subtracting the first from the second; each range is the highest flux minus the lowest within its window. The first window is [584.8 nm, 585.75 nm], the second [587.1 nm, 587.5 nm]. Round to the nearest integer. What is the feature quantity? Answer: -4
